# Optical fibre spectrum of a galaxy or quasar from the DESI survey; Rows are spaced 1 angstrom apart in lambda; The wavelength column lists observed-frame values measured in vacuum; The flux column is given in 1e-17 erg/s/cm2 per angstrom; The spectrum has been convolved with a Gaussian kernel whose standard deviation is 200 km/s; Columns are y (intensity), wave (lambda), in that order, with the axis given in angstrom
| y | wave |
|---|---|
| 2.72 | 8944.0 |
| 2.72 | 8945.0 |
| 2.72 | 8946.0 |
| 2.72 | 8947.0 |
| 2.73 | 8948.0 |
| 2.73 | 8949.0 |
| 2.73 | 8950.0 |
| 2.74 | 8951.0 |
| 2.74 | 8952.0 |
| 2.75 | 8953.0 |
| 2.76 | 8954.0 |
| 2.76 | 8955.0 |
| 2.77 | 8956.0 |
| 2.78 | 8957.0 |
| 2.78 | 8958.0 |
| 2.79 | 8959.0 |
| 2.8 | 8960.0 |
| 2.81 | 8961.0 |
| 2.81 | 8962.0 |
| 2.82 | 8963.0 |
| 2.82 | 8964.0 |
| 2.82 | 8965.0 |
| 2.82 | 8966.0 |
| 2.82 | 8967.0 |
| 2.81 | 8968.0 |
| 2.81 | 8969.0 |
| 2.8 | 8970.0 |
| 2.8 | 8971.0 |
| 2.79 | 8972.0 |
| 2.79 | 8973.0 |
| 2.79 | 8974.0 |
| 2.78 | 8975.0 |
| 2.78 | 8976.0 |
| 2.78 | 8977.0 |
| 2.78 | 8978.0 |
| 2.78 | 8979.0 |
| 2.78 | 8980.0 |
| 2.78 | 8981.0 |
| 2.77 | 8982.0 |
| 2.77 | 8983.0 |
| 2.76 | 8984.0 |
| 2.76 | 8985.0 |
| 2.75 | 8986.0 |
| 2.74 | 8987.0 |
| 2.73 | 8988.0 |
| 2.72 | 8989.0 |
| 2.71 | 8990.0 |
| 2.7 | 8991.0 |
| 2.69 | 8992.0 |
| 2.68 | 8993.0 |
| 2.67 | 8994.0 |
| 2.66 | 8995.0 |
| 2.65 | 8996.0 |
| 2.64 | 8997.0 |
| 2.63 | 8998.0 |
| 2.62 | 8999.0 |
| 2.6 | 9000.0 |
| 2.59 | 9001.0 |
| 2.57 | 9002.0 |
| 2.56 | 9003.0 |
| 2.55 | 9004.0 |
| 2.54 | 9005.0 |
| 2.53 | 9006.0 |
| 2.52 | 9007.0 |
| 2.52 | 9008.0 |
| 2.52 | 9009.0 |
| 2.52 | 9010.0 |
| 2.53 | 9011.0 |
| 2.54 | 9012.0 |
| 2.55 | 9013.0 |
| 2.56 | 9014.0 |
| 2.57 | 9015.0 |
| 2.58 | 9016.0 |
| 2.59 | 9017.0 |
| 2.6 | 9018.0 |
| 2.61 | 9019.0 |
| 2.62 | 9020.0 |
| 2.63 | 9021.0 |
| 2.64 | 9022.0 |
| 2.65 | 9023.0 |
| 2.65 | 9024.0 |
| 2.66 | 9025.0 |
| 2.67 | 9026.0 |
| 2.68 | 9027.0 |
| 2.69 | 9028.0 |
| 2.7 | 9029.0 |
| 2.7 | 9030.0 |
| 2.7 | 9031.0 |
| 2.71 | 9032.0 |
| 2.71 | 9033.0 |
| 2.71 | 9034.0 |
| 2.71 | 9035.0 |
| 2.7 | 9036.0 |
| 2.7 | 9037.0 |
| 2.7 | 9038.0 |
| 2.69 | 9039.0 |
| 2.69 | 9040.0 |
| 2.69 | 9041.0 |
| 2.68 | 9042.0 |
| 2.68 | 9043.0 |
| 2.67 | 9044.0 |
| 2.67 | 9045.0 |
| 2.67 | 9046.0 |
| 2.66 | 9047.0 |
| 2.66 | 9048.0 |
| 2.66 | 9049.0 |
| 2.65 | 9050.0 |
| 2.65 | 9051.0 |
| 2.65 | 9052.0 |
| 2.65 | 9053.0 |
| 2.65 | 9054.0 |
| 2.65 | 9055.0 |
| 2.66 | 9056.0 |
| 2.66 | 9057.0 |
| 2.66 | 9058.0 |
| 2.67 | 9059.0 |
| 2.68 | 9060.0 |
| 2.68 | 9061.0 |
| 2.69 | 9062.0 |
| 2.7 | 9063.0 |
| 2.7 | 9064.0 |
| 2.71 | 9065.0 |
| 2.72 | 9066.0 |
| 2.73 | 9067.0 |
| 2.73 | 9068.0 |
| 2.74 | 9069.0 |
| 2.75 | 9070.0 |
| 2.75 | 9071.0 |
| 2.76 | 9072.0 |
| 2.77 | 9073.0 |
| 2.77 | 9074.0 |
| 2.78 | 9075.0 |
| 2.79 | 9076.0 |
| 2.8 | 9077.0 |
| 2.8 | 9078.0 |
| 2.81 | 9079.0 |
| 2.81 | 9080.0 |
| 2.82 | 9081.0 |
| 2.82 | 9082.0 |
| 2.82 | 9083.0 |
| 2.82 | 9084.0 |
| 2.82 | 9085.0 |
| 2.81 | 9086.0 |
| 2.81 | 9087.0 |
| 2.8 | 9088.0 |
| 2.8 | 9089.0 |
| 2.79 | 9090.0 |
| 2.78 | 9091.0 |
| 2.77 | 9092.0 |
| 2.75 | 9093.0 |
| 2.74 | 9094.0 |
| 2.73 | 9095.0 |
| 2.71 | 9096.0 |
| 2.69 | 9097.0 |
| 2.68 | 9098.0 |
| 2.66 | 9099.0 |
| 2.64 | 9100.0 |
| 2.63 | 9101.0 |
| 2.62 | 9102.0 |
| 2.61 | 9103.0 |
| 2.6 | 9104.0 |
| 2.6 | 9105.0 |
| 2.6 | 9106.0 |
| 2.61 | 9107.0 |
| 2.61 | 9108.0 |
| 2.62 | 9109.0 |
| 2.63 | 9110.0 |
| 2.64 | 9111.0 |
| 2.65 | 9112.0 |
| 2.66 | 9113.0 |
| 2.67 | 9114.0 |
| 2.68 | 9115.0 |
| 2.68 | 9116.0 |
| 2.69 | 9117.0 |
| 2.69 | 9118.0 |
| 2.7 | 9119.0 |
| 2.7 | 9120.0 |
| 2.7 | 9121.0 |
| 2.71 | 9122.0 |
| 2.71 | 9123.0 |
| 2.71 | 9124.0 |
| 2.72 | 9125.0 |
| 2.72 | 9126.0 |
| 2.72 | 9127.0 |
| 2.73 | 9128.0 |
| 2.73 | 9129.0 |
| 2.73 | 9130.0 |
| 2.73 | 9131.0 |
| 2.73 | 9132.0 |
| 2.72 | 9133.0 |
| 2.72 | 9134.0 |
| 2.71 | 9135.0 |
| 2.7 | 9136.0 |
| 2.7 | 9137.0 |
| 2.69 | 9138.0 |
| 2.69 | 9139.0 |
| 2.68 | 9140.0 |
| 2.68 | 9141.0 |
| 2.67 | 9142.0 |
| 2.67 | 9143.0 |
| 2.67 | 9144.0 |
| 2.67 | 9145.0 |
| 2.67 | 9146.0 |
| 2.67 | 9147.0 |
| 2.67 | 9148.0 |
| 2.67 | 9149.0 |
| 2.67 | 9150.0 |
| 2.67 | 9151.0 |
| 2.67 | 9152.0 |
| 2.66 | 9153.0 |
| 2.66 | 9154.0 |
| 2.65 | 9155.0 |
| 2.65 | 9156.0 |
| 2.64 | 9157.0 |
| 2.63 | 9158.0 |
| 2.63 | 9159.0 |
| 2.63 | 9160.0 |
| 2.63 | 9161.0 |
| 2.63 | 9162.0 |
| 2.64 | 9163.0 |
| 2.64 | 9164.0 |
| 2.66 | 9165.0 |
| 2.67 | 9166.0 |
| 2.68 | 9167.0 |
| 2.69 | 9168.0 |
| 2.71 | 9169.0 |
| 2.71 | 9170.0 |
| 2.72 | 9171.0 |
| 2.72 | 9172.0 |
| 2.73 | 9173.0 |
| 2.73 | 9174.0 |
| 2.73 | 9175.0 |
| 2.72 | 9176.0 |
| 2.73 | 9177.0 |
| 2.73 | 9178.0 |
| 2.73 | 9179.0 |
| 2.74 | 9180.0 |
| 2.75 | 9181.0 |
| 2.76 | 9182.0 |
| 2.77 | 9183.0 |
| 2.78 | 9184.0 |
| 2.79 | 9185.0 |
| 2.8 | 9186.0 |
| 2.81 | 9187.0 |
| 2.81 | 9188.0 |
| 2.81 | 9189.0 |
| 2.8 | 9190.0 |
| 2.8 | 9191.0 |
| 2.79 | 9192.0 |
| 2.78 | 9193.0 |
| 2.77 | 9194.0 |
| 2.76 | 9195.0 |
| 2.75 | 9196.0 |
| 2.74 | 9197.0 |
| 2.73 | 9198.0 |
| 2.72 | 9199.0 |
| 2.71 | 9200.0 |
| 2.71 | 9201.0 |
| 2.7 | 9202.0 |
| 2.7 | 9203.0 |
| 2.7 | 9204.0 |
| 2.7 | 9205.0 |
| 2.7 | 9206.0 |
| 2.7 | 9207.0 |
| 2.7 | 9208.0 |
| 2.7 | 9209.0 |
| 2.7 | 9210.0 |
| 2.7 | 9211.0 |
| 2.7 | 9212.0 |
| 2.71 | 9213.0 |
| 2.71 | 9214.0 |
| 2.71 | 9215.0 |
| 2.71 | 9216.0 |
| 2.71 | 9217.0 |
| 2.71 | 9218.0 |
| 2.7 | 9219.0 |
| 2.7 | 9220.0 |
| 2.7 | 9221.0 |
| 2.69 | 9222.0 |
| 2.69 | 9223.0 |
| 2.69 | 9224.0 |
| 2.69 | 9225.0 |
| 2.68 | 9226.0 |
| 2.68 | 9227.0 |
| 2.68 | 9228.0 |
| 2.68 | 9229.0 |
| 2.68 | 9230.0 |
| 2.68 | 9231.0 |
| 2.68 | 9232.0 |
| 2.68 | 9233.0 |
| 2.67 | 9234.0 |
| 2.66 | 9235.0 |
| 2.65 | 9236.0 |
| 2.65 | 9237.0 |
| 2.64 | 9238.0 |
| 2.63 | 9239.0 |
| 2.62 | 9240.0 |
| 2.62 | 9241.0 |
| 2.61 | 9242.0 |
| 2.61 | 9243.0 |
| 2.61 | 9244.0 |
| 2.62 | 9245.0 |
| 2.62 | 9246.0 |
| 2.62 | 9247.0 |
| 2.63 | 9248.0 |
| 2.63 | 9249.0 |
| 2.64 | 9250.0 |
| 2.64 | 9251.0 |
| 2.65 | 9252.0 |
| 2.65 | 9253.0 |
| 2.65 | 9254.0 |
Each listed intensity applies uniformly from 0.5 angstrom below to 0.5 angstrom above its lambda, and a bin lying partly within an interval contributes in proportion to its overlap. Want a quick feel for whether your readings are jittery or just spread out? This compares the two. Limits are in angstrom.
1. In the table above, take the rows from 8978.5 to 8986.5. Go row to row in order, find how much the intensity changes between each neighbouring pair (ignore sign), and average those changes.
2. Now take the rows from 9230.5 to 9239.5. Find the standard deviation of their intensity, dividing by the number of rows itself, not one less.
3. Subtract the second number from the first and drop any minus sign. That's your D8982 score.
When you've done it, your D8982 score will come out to 0.013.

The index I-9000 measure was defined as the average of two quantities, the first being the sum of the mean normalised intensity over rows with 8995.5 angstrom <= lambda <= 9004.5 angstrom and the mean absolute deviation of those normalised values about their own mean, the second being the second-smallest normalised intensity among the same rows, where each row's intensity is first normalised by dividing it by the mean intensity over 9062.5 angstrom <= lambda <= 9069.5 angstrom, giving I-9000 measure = 0.955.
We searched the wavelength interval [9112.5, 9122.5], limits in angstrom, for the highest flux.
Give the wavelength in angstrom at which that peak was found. 9122.0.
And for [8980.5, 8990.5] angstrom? 8981.0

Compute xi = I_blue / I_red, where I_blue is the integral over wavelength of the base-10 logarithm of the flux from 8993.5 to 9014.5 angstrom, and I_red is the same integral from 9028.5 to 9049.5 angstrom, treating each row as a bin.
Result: 0.96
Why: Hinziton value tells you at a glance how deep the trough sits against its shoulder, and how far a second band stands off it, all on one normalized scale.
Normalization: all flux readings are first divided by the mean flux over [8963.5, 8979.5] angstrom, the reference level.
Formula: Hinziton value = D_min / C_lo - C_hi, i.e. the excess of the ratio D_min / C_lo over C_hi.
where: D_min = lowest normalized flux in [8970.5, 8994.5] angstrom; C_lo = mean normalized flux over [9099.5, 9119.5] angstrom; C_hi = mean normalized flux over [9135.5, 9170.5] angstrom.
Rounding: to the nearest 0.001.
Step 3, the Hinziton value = 0.058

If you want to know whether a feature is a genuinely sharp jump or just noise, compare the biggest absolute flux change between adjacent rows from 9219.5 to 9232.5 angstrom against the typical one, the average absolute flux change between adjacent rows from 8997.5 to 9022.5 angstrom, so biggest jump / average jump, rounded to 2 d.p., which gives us 1.04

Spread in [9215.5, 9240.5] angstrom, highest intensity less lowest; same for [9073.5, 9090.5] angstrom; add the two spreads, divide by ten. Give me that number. 0.0140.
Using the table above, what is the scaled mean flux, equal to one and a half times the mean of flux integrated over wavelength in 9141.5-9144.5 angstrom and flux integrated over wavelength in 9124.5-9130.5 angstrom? 18.3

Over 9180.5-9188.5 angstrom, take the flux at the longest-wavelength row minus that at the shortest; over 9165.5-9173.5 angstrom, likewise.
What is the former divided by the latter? 1.0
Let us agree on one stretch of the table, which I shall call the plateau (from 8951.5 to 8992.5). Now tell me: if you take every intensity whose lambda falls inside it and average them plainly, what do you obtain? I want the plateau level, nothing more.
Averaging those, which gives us 2.78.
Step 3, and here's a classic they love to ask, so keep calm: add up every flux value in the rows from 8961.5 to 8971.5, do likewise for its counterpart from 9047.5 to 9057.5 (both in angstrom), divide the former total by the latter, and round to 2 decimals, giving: 1.06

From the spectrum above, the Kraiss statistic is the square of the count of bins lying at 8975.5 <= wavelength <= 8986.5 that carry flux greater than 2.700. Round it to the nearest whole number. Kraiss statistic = 121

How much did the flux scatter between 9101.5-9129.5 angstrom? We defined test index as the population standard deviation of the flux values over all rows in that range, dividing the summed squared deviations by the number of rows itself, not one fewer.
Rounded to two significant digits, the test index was 0.045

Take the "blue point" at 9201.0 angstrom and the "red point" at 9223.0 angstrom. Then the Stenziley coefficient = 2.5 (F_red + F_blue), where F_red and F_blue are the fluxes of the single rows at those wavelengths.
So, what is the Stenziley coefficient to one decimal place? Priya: 13.5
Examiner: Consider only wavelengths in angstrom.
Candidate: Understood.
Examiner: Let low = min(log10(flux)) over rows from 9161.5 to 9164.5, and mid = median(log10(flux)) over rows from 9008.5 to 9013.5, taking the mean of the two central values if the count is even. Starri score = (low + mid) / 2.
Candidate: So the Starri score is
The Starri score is 0.412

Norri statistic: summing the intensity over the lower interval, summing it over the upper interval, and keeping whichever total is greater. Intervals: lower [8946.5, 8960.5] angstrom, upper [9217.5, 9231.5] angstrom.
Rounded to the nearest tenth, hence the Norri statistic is 38.6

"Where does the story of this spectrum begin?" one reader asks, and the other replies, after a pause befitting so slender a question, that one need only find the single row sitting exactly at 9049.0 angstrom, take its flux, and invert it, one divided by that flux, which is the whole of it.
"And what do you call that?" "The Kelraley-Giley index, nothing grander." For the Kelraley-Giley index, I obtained 0.376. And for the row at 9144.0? 0.375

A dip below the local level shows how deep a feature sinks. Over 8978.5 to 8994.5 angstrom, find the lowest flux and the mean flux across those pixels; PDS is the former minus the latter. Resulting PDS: -0.067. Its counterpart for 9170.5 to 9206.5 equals -0.048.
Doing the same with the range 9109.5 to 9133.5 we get -0.068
